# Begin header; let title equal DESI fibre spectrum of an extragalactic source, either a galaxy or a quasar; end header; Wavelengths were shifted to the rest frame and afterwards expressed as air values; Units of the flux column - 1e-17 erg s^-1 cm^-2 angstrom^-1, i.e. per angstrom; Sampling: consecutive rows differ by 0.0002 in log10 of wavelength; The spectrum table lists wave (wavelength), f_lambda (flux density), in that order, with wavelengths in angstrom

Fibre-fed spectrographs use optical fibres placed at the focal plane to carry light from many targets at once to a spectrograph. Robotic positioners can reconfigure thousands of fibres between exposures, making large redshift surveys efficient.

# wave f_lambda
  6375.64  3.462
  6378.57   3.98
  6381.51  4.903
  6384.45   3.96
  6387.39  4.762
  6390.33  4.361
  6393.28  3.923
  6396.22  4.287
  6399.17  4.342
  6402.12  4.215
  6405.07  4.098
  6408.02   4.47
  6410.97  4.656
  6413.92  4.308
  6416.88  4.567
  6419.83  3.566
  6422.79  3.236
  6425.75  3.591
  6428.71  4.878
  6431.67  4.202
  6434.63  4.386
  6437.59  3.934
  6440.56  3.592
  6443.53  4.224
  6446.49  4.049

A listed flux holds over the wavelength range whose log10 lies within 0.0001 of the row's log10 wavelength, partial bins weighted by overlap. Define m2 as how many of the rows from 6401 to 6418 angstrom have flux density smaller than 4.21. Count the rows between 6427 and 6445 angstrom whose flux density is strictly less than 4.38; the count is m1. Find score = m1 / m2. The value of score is 4.0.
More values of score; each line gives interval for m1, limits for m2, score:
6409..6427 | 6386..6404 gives 4.0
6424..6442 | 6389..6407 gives 2.0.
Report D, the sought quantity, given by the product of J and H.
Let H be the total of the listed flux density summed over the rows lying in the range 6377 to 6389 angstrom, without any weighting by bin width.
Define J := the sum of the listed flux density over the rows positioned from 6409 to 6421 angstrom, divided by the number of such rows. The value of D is 75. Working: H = 17.6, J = 4.27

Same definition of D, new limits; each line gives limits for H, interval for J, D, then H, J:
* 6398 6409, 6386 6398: 74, 17.1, 4.33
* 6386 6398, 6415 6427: 65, 17.3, 3.74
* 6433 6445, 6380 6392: 73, 16.1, 4.50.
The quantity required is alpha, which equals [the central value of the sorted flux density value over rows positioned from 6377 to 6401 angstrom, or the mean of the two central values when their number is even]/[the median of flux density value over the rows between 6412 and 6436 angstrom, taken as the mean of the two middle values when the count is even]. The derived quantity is 1.014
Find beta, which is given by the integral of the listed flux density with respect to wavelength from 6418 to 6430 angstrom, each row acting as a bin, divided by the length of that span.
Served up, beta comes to 3.82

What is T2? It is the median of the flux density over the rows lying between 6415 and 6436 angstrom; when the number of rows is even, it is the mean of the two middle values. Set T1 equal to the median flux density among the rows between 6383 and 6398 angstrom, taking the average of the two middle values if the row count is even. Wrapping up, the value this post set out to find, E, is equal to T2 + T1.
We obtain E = 8.49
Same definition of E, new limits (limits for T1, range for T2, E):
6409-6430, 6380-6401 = 8.65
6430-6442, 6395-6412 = 8.38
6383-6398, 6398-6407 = 8.50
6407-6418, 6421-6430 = 8.11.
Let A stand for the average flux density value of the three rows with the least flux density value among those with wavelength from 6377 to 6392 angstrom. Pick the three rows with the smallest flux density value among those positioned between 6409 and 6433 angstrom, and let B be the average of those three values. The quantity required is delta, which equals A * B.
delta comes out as 14.2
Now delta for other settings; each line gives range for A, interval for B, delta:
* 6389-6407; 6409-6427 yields 14.1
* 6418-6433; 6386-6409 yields 14.1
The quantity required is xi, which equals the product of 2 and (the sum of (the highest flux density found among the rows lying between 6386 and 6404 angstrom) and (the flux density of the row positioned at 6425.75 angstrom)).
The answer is 16.7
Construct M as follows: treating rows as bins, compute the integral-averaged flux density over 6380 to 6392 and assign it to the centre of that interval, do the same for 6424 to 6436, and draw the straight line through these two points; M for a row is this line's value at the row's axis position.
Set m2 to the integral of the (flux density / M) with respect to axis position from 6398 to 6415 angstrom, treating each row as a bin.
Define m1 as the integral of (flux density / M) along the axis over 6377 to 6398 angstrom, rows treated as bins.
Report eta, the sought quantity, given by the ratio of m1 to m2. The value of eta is 1.2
